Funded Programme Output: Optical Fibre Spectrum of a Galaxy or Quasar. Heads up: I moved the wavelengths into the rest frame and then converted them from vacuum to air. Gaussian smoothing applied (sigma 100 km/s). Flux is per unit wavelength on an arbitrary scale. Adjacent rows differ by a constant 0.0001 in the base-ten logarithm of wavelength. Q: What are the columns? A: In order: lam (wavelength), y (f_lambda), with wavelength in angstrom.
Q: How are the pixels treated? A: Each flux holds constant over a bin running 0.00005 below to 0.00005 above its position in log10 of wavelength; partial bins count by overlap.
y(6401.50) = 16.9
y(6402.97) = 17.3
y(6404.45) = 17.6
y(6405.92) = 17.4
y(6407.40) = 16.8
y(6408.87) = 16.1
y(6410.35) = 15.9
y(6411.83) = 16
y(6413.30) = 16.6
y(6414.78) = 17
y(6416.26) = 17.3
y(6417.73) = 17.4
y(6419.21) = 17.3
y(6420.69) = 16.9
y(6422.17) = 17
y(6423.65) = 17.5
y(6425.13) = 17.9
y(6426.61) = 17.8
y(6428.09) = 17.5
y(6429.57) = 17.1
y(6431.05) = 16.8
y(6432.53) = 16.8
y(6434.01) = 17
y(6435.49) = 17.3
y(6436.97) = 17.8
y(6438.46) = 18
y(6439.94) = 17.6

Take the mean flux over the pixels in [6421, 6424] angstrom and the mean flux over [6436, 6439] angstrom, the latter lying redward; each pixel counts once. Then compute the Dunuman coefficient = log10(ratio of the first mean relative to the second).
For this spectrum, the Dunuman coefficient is -0.016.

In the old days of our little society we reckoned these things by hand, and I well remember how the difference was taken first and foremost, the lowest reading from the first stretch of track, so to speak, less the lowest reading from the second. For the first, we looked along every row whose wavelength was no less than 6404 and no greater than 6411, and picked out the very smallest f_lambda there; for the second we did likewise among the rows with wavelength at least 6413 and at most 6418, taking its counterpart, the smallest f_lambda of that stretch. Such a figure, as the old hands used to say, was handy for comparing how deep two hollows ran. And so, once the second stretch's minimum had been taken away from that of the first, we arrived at -0.70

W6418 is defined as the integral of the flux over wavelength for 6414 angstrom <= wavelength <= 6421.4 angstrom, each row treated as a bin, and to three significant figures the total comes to 127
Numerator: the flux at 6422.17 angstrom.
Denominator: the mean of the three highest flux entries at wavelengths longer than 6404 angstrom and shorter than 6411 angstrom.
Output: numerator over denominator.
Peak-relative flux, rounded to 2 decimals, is 0.98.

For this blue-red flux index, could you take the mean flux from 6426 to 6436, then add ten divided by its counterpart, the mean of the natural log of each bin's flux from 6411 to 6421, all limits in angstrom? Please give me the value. 20.72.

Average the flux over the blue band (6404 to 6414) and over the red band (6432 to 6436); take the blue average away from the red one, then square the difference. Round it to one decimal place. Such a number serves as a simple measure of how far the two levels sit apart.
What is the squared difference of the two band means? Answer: 0.2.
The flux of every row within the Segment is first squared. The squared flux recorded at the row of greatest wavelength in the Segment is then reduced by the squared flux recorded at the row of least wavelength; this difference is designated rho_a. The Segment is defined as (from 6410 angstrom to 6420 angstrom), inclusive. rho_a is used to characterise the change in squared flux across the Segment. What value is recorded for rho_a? 46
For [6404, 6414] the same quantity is -34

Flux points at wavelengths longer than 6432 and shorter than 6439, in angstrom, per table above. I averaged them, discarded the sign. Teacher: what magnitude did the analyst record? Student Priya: 17.4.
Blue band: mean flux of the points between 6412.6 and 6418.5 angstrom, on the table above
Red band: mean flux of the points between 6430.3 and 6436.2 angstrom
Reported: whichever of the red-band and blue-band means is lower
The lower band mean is 17.0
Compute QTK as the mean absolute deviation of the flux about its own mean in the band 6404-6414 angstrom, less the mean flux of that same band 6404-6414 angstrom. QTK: -16.1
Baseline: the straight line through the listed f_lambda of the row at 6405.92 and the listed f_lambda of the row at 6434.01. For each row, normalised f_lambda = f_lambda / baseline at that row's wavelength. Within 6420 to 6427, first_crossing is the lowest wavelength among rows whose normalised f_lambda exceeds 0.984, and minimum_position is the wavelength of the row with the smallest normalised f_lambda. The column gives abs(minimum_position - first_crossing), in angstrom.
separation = 1.5 angstrom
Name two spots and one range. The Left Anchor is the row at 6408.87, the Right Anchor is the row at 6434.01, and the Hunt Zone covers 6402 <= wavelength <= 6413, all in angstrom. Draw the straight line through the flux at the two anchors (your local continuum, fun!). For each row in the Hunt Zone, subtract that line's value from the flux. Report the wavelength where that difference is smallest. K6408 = 6410.35 angstrom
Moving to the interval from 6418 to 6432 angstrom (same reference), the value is 6431.05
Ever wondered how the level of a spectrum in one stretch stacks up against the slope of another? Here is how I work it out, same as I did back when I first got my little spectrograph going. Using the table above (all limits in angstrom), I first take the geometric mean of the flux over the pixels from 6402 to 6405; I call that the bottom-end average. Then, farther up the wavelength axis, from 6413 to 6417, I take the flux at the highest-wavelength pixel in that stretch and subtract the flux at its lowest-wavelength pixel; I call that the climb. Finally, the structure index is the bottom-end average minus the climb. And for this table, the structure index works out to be 16.7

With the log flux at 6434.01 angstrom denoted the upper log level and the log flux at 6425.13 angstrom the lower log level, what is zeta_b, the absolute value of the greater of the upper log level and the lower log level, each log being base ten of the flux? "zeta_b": 1.253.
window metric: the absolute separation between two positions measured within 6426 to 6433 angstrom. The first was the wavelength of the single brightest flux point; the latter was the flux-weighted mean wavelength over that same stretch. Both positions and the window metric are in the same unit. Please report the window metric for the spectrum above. 2.9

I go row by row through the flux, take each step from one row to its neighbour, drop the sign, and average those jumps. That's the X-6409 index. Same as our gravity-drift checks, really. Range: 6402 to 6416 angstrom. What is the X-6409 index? 0.39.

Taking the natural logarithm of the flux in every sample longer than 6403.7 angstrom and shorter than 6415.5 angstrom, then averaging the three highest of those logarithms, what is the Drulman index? 2.85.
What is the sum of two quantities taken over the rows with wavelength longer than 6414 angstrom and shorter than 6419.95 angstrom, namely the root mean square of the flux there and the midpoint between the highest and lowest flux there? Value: 34.5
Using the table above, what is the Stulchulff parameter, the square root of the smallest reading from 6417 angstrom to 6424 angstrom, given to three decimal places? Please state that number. 4.111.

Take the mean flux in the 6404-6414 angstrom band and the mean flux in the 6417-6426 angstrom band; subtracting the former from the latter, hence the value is 0.7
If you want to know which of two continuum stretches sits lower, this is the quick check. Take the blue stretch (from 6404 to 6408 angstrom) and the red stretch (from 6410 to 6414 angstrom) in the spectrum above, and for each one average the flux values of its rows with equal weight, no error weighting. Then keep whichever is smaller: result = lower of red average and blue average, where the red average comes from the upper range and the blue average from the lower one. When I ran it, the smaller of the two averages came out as 16.2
